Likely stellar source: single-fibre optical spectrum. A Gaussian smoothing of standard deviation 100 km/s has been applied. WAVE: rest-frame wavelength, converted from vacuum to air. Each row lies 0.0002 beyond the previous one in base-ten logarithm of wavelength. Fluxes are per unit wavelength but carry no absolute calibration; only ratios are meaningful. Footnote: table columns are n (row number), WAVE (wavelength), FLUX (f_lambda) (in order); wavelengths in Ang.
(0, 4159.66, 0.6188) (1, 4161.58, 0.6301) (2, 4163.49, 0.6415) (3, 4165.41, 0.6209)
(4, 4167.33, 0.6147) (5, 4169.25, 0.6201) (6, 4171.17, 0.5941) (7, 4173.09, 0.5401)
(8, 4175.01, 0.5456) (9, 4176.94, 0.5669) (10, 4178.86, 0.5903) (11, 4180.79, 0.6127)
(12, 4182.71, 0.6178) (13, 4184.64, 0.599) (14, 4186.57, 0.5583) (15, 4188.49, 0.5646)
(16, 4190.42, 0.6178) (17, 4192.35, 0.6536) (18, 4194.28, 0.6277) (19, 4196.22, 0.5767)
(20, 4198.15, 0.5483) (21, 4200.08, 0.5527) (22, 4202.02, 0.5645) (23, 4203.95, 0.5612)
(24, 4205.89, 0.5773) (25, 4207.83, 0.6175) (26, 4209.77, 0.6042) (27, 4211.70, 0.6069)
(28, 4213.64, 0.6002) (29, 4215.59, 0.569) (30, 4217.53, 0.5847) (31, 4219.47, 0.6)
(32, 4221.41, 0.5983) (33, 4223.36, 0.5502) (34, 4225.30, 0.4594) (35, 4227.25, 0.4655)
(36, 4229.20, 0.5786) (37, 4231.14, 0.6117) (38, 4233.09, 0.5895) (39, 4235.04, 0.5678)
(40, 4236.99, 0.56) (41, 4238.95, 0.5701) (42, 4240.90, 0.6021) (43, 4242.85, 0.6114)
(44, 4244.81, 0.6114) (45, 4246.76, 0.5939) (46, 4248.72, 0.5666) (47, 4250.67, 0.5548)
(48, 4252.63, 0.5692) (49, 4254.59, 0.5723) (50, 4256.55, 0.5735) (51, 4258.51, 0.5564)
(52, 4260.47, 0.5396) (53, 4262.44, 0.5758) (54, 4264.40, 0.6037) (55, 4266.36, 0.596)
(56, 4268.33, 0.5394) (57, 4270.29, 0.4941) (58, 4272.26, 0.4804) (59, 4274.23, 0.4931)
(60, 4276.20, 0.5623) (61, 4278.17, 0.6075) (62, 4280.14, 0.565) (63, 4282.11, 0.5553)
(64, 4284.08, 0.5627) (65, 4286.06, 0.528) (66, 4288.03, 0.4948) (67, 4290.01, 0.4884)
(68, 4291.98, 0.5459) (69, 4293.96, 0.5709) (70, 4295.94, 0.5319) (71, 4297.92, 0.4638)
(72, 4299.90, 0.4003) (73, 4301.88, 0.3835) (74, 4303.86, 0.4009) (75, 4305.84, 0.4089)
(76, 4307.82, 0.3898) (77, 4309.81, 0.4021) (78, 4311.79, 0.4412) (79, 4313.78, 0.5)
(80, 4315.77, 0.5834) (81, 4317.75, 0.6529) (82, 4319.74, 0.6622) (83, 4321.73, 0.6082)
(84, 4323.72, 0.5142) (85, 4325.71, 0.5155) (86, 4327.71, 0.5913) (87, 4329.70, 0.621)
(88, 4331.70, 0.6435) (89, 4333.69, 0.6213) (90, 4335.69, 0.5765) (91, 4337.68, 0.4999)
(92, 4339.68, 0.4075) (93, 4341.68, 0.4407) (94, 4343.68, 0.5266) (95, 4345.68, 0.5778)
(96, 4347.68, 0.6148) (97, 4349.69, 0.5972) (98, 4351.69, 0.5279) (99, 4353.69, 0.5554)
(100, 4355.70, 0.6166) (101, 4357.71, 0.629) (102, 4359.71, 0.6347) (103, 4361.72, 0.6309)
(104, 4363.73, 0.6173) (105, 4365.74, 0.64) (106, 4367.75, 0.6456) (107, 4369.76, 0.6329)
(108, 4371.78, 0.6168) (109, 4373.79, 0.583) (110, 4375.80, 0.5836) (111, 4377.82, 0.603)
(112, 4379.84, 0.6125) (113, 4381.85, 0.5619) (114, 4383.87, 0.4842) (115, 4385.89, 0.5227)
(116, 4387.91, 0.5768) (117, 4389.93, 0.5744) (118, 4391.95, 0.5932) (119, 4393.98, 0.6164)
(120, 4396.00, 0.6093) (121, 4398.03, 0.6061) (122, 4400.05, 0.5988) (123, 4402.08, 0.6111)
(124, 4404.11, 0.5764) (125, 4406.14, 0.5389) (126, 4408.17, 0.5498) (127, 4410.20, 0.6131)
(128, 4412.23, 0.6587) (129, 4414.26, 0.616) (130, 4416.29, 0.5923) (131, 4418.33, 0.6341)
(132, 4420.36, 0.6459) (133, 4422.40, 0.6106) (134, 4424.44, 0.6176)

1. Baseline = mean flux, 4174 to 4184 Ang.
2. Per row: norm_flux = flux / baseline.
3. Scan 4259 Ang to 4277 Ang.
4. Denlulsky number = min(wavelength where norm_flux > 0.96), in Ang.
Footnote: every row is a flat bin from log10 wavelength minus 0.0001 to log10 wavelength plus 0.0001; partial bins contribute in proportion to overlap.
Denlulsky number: 4262.44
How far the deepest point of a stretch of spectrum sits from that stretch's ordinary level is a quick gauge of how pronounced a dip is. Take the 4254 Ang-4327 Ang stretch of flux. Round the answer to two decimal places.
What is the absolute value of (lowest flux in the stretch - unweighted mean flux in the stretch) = 0.14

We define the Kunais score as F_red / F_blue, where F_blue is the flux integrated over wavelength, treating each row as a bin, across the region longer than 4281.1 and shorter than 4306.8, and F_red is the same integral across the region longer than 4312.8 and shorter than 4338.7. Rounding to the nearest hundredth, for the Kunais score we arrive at 1.21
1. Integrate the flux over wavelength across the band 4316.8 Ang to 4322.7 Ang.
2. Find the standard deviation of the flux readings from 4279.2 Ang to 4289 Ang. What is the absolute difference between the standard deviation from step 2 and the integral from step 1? 4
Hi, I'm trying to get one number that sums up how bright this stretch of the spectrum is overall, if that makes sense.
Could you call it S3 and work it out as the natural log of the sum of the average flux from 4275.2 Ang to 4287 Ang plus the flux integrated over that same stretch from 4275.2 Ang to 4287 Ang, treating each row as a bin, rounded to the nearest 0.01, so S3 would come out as 1.98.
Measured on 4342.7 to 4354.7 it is 2.00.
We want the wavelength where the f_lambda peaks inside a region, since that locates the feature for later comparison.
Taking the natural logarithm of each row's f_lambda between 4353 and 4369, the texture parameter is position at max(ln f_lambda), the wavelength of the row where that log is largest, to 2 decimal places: 4367.75 Ang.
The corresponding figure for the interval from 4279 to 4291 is 4280.14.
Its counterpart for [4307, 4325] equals 4319.74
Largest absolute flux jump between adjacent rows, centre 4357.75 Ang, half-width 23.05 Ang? 0.092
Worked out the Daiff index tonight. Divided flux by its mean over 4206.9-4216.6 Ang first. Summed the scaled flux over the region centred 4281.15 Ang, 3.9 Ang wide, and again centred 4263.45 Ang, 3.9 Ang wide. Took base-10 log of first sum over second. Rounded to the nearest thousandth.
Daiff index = -0.022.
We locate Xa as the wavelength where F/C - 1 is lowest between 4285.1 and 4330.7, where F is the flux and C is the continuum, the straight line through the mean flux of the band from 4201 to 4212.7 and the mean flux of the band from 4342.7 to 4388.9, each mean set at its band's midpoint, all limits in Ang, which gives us 4301.88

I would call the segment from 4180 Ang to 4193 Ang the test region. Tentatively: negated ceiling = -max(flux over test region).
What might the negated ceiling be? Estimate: -0.654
